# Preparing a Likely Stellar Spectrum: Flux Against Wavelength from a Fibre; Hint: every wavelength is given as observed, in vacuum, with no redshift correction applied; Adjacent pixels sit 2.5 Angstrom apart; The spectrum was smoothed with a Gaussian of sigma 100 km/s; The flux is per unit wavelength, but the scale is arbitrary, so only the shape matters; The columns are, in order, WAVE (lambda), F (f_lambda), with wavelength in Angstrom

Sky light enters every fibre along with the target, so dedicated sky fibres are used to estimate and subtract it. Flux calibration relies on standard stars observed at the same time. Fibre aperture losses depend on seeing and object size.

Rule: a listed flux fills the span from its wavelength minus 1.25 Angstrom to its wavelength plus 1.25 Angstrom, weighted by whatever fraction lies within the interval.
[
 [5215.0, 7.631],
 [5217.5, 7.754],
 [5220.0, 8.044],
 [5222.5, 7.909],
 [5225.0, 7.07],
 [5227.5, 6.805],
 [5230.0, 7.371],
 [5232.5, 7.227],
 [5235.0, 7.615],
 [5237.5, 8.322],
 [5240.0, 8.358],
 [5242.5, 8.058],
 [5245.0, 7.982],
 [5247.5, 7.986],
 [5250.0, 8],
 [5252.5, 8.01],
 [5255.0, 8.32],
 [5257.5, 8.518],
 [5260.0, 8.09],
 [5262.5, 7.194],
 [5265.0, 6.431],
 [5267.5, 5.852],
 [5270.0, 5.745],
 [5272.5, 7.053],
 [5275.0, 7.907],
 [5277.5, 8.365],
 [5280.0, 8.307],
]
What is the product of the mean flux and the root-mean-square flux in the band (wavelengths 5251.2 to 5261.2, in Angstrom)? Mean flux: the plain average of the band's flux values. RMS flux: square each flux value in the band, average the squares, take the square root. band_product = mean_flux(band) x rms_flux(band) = 68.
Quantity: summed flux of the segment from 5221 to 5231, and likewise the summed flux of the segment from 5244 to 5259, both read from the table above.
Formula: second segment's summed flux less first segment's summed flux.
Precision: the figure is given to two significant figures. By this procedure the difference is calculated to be 20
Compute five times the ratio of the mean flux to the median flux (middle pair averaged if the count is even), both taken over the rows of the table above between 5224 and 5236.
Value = 4.99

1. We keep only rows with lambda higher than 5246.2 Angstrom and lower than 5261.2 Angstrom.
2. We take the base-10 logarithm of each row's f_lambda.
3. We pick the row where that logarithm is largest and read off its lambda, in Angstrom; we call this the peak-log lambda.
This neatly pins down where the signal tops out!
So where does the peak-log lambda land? 5257.5 Angstrom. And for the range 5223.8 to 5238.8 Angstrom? 5237.5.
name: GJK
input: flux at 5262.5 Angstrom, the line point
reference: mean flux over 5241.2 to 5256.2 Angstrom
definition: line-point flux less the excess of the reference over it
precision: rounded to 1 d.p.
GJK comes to 6.3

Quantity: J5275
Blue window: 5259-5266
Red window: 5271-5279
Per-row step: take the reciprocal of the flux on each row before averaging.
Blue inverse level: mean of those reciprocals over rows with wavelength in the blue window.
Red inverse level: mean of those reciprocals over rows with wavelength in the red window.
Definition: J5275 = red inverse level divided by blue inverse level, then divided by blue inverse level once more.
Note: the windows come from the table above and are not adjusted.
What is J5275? 6.7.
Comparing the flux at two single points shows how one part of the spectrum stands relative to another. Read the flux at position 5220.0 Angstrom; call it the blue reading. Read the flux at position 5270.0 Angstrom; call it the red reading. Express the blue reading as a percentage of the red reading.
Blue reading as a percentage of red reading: 140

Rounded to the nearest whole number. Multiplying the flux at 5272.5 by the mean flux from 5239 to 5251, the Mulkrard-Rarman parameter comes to 57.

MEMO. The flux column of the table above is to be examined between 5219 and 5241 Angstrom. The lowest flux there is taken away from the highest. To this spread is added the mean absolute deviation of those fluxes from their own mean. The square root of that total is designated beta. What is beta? 1.4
